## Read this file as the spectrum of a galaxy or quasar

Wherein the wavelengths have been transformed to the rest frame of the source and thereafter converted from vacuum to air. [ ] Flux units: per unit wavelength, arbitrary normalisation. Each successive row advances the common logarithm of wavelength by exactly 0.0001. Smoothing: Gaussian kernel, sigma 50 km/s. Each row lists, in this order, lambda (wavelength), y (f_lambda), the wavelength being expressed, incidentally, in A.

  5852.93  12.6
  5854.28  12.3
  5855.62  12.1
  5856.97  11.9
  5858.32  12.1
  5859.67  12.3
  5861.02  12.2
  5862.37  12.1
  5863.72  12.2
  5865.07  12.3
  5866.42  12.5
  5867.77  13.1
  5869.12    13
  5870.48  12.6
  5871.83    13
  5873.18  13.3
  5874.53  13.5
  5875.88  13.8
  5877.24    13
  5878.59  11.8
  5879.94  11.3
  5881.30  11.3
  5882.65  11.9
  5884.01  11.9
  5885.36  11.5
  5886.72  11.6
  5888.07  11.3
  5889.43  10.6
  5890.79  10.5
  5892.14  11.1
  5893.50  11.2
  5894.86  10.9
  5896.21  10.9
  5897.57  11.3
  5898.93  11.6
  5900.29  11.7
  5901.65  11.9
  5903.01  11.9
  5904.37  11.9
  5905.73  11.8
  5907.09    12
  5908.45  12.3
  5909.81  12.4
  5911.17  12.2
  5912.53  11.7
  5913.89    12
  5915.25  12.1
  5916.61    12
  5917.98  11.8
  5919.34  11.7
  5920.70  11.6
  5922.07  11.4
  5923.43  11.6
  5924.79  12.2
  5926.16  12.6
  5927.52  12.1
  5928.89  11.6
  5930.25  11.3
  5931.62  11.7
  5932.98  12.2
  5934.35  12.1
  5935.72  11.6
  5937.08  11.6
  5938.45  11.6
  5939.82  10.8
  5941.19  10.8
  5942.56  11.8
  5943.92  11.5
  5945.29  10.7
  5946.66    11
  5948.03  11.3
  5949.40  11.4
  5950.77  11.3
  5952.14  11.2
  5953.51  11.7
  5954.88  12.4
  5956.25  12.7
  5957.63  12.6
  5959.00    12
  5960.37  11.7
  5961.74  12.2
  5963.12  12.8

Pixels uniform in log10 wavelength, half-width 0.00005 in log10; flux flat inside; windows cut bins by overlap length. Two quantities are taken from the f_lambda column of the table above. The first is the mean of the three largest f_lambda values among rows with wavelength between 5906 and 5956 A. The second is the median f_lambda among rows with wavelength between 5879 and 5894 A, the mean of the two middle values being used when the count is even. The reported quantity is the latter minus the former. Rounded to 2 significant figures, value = -1.2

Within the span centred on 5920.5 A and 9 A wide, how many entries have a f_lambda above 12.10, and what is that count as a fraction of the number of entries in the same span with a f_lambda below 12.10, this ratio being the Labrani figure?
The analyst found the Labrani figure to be 0.17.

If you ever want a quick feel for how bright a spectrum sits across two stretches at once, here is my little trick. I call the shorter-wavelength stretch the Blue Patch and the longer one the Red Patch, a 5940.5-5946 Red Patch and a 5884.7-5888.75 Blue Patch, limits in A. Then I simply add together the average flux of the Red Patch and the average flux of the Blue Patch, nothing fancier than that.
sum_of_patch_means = 22.7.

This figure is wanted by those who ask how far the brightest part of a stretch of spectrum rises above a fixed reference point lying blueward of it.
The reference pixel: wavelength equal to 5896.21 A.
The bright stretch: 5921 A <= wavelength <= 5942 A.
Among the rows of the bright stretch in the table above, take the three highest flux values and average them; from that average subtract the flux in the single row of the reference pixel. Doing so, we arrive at 1.43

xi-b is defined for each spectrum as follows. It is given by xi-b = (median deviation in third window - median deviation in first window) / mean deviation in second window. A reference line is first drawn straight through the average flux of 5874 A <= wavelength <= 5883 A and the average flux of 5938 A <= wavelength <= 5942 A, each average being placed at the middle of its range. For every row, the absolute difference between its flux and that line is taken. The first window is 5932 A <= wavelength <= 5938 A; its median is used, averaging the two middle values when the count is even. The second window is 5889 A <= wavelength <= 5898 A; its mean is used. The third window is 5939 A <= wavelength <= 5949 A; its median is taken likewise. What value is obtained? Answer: -0.4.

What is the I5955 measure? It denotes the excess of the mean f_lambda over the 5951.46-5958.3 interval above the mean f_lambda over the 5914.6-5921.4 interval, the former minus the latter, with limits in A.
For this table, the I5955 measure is 0.28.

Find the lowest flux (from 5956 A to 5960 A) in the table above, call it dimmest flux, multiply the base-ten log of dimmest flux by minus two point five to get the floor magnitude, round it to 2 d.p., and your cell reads -2.70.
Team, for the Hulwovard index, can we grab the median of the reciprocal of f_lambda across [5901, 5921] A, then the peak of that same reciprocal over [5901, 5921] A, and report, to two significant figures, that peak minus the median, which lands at 0.0022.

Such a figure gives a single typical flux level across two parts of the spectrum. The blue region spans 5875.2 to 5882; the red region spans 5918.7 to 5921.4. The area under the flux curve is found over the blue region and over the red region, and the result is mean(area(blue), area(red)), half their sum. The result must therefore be 57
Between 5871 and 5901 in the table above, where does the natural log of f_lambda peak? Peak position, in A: 5875.88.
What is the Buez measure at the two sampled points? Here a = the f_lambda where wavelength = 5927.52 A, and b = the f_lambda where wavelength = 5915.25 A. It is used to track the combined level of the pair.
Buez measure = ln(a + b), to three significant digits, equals 3.19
